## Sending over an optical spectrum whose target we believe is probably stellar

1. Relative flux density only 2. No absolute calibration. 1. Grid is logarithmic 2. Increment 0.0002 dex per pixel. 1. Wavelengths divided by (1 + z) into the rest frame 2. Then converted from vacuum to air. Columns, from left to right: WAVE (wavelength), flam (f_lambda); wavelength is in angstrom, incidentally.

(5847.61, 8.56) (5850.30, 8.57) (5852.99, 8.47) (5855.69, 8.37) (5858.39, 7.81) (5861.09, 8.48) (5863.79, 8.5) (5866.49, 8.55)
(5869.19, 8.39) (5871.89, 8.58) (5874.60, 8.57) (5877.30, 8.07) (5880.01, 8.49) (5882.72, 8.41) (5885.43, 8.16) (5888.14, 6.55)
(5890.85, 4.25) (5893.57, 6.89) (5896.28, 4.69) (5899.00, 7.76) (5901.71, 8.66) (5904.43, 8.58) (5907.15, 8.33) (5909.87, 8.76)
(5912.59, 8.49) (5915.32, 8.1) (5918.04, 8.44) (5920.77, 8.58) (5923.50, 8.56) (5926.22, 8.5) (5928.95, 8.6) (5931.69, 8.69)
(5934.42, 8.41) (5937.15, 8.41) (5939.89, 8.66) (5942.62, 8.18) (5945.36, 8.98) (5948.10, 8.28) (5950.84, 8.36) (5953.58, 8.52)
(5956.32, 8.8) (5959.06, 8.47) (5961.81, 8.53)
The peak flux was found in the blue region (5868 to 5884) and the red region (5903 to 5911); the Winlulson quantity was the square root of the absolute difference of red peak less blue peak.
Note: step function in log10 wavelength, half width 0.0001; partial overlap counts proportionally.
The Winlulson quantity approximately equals 0.42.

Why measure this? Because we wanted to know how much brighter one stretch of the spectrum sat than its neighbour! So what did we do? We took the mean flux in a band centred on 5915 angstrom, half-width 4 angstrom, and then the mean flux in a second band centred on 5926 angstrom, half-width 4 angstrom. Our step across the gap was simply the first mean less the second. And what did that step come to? -0.21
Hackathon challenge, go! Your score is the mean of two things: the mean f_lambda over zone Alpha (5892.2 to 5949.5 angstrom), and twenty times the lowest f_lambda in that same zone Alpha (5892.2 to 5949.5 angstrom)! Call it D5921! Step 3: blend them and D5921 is 51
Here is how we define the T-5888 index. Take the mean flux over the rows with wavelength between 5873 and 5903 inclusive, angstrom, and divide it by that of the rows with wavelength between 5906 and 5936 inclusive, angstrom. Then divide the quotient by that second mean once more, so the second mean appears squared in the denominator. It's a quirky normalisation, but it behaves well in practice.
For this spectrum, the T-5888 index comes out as 0.101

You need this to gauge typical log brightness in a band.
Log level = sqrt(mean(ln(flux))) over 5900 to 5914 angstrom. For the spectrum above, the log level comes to 1.465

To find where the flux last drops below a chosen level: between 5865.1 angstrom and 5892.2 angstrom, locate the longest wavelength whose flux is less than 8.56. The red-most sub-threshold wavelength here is 5890.85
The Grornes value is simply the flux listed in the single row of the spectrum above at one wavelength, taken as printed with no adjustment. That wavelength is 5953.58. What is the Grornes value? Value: 8.52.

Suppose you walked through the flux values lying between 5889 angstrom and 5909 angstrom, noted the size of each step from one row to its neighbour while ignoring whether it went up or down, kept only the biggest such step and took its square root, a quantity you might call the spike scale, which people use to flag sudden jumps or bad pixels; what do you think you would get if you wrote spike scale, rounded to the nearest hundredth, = 1.75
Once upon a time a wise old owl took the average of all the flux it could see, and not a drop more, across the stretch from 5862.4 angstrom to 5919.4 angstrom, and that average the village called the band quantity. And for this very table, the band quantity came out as 7.87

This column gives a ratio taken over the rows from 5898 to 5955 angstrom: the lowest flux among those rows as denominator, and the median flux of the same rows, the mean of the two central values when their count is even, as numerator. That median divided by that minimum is 1.10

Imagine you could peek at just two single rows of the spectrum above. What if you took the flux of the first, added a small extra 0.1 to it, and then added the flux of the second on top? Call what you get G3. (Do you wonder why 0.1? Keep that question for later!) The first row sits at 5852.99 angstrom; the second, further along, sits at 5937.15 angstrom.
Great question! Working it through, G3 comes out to 17.0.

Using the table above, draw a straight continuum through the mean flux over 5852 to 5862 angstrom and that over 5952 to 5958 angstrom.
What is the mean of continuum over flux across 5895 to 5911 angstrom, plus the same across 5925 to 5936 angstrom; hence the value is 2.14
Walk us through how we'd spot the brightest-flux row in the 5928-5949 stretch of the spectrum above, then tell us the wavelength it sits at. 5945.36 angstrom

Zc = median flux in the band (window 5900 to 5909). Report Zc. 8.58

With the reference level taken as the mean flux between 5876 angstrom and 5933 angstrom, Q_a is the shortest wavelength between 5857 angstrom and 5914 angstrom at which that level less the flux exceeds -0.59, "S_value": 5858.39 angstrom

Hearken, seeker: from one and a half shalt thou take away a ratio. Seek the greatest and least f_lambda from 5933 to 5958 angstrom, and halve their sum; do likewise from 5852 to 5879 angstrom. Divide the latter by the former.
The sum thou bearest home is 0.54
